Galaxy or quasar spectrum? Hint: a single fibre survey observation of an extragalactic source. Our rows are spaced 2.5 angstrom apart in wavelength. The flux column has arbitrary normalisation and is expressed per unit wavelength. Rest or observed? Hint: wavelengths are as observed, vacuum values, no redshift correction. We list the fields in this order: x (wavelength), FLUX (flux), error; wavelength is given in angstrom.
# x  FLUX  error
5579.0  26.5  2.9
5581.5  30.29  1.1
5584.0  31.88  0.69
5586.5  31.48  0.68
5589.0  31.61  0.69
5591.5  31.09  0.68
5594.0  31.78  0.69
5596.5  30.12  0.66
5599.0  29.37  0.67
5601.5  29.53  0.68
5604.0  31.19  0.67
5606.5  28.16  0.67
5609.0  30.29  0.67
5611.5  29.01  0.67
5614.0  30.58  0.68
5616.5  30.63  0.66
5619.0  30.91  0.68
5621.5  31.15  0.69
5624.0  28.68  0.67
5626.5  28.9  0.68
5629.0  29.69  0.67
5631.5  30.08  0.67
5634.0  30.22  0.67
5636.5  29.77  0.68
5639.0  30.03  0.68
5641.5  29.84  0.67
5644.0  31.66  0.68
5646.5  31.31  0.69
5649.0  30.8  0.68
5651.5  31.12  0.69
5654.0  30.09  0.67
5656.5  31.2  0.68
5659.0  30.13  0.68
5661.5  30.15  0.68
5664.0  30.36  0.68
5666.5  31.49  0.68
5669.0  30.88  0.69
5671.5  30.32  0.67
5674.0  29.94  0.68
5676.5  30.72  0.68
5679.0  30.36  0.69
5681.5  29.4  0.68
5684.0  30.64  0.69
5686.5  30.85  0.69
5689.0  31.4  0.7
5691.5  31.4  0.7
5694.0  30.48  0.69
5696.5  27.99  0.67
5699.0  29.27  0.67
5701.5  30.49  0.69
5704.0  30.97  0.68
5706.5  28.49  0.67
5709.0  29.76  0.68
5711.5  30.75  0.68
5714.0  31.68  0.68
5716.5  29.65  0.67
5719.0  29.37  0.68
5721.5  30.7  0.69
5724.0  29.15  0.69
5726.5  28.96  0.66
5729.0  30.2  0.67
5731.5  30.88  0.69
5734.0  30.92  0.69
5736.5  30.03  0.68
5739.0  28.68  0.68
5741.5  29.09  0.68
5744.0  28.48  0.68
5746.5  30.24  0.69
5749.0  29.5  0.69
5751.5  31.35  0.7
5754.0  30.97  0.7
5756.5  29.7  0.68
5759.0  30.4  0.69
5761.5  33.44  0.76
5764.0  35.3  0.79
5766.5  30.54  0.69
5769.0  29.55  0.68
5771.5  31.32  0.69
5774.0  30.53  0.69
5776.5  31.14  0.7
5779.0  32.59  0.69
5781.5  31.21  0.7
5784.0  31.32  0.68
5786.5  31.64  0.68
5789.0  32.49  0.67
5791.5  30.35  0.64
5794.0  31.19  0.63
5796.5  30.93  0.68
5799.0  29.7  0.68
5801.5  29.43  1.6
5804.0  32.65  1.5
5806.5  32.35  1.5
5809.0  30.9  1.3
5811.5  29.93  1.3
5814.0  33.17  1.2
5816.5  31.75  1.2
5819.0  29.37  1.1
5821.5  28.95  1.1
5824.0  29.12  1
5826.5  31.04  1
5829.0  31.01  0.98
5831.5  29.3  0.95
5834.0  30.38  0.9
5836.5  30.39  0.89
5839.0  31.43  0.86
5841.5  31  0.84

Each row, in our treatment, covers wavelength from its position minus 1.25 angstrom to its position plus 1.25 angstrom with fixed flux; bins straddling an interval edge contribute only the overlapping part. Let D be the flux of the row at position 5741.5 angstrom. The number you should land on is 29.09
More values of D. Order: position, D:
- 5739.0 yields 28.68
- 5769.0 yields 29.55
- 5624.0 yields 28.68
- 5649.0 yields 30.8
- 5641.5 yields 29.84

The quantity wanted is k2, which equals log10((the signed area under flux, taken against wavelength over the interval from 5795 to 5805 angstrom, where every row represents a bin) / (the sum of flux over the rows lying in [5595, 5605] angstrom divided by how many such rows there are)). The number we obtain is 1.01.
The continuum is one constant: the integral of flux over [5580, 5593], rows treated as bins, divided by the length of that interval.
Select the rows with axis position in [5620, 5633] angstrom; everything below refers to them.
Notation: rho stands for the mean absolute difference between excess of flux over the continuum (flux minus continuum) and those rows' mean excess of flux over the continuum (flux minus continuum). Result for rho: 0.7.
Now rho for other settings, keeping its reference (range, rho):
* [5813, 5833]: 1.3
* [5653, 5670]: 0.5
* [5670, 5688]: 0.4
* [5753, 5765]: 1.9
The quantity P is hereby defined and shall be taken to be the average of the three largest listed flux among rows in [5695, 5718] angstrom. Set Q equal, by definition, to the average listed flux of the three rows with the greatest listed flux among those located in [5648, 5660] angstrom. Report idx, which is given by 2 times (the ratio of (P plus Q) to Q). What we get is 4.01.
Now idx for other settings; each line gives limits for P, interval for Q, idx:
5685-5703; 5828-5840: 4.02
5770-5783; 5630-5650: 4.03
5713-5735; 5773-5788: 3.96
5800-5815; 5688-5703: 4.10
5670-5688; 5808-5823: 3.92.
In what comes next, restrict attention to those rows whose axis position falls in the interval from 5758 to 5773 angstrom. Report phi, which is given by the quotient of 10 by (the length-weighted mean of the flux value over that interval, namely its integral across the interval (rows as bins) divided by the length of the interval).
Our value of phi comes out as 0.315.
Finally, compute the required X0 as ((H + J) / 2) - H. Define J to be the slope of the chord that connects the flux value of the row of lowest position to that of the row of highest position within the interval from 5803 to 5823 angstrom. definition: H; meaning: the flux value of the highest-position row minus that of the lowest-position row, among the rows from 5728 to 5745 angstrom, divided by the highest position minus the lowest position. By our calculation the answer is -0.05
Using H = -0.11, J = -0.21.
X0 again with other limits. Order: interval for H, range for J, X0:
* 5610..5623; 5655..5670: -0.12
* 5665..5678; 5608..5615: 0.07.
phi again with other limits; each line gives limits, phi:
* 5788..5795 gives 0.319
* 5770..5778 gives 0.323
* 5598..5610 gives 0.337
